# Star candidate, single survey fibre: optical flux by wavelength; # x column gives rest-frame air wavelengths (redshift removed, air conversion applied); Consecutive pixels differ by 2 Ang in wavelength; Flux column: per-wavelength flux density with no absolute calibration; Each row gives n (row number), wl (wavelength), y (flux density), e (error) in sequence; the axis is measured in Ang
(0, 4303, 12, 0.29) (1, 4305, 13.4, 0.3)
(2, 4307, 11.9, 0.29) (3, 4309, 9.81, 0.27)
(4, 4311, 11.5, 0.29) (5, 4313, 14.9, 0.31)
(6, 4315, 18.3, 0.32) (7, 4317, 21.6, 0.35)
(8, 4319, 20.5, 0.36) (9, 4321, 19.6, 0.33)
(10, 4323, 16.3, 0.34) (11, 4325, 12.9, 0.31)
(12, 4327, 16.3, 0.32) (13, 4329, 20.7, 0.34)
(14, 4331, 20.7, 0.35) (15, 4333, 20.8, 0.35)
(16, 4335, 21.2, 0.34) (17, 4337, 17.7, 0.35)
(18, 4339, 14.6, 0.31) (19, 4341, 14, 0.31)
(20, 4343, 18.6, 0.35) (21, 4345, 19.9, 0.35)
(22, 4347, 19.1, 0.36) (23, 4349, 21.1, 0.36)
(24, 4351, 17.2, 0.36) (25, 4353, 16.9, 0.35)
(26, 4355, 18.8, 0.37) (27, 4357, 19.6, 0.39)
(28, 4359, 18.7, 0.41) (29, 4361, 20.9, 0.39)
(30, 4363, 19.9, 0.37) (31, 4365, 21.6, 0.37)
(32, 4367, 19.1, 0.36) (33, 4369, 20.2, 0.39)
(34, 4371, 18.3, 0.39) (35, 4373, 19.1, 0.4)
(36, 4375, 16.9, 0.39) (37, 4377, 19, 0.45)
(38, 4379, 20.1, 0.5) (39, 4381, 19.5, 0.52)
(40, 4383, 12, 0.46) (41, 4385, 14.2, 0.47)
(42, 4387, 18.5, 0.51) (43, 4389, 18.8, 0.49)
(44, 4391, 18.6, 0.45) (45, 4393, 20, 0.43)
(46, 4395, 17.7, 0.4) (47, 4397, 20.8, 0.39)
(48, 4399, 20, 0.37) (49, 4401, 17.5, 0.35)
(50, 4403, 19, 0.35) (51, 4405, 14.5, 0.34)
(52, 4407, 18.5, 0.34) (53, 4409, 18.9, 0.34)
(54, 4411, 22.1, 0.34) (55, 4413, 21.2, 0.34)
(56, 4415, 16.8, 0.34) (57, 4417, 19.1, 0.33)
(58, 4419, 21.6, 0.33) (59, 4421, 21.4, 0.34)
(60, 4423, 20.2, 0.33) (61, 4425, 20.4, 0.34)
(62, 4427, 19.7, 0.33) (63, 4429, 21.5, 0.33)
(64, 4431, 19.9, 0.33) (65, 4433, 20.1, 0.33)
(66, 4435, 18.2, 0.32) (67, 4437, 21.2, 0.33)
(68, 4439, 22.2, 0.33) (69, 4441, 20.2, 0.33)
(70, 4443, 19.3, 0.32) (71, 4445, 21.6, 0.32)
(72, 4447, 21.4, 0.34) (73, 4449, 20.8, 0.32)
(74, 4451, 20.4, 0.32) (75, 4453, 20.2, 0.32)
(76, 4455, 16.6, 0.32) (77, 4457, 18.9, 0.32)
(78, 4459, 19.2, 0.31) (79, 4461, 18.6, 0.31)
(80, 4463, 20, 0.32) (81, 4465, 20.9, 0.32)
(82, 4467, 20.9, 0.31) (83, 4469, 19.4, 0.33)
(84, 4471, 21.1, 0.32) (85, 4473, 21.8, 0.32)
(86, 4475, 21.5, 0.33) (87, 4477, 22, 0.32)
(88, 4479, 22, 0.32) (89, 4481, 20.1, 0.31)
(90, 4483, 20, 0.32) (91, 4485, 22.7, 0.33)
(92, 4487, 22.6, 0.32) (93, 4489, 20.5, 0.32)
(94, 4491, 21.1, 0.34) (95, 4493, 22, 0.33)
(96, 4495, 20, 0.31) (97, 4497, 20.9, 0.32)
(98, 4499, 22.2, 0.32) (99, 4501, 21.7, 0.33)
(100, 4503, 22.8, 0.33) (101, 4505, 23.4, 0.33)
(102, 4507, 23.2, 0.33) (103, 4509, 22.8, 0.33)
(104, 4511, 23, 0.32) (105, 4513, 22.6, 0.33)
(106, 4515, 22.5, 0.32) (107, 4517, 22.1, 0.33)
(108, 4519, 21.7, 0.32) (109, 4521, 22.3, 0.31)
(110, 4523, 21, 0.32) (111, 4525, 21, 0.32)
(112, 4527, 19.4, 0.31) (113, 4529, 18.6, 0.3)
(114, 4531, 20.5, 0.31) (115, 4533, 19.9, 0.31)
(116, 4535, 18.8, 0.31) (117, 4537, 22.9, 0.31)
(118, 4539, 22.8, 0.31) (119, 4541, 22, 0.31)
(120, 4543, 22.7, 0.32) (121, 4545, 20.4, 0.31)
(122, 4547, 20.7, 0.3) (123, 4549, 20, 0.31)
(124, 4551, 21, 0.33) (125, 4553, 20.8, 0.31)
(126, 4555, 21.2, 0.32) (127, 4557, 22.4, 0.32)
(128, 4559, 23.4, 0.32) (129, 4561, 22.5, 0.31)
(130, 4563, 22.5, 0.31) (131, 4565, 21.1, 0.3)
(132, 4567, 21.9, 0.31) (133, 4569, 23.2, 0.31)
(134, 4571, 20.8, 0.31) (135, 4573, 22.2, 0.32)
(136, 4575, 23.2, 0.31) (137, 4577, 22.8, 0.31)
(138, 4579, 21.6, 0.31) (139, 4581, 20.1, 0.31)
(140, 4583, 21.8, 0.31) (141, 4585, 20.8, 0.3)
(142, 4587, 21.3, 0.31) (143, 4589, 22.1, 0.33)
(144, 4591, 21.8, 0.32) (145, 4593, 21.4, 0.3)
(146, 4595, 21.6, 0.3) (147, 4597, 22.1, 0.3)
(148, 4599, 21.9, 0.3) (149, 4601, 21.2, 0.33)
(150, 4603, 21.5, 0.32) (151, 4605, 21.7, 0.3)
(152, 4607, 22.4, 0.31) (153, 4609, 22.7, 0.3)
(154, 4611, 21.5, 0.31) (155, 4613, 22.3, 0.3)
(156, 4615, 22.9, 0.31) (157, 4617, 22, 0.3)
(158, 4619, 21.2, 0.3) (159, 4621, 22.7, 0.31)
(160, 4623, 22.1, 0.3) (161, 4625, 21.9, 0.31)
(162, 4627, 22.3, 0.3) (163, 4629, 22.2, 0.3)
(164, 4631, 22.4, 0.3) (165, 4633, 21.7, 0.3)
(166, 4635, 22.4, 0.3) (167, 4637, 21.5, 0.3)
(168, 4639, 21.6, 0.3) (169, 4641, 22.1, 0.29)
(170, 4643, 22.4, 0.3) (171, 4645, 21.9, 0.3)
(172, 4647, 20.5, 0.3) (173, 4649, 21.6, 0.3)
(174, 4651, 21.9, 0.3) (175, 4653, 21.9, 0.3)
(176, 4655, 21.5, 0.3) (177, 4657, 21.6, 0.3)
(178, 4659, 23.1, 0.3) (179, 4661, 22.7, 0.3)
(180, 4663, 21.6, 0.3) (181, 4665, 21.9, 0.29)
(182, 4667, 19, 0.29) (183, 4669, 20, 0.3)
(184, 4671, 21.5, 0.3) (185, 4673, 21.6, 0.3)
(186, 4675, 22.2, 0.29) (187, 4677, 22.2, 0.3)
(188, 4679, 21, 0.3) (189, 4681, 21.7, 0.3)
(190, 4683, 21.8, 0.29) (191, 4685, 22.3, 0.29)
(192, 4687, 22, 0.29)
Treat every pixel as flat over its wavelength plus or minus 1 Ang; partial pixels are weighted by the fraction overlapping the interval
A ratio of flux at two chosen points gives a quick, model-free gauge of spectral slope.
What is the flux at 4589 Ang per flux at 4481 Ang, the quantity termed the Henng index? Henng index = 1.10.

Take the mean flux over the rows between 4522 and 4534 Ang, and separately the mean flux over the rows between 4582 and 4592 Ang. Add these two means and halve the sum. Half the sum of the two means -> 20.8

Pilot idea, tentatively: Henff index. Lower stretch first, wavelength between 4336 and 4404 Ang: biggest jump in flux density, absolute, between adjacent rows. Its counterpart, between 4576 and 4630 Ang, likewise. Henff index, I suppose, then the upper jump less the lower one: -5.8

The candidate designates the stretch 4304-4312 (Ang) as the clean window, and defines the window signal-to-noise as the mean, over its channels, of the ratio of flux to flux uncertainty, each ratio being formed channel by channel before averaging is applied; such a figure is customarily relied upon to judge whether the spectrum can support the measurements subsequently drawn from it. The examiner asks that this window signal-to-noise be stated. 40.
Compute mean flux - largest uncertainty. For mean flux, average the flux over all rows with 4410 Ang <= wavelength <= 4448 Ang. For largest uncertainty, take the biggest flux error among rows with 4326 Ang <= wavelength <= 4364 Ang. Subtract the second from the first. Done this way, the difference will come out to 20.0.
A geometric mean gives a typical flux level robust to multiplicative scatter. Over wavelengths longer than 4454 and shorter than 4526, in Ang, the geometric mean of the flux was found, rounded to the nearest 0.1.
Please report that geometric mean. 21.2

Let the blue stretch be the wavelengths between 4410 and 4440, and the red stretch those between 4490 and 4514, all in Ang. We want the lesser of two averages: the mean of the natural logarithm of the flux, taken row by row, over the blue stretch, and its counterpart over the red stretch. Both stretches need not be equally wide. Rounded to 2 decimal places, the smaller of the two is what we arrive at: 3.01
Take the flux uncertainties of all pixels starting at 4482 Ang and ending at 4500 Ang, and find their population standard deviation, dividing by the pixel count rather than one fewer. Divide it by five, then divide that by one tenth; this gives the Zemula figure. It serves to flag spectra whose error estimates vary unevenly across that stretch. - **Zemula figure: 0.0163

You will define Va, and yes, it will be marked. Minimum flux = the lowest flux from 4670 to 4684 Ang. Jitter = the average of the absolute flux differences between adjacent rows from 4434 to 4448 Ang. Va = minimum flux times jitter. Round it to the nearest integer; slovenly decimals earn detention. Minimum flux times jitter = 33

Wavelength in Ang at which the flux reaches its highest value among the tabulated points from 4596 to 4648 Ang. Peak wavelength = 4615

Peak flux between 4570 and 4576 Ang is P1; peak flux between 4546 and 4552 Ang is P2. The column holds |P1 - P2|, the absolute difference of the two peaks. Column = 2.2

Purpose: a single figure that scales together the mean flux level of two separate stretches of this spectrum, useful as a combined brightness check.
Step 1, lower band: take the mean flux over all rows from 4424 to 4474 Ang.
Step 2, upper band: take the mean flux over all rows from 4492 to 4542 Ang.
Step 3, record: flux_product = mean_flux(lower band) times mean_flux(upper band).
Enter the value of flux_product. 436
